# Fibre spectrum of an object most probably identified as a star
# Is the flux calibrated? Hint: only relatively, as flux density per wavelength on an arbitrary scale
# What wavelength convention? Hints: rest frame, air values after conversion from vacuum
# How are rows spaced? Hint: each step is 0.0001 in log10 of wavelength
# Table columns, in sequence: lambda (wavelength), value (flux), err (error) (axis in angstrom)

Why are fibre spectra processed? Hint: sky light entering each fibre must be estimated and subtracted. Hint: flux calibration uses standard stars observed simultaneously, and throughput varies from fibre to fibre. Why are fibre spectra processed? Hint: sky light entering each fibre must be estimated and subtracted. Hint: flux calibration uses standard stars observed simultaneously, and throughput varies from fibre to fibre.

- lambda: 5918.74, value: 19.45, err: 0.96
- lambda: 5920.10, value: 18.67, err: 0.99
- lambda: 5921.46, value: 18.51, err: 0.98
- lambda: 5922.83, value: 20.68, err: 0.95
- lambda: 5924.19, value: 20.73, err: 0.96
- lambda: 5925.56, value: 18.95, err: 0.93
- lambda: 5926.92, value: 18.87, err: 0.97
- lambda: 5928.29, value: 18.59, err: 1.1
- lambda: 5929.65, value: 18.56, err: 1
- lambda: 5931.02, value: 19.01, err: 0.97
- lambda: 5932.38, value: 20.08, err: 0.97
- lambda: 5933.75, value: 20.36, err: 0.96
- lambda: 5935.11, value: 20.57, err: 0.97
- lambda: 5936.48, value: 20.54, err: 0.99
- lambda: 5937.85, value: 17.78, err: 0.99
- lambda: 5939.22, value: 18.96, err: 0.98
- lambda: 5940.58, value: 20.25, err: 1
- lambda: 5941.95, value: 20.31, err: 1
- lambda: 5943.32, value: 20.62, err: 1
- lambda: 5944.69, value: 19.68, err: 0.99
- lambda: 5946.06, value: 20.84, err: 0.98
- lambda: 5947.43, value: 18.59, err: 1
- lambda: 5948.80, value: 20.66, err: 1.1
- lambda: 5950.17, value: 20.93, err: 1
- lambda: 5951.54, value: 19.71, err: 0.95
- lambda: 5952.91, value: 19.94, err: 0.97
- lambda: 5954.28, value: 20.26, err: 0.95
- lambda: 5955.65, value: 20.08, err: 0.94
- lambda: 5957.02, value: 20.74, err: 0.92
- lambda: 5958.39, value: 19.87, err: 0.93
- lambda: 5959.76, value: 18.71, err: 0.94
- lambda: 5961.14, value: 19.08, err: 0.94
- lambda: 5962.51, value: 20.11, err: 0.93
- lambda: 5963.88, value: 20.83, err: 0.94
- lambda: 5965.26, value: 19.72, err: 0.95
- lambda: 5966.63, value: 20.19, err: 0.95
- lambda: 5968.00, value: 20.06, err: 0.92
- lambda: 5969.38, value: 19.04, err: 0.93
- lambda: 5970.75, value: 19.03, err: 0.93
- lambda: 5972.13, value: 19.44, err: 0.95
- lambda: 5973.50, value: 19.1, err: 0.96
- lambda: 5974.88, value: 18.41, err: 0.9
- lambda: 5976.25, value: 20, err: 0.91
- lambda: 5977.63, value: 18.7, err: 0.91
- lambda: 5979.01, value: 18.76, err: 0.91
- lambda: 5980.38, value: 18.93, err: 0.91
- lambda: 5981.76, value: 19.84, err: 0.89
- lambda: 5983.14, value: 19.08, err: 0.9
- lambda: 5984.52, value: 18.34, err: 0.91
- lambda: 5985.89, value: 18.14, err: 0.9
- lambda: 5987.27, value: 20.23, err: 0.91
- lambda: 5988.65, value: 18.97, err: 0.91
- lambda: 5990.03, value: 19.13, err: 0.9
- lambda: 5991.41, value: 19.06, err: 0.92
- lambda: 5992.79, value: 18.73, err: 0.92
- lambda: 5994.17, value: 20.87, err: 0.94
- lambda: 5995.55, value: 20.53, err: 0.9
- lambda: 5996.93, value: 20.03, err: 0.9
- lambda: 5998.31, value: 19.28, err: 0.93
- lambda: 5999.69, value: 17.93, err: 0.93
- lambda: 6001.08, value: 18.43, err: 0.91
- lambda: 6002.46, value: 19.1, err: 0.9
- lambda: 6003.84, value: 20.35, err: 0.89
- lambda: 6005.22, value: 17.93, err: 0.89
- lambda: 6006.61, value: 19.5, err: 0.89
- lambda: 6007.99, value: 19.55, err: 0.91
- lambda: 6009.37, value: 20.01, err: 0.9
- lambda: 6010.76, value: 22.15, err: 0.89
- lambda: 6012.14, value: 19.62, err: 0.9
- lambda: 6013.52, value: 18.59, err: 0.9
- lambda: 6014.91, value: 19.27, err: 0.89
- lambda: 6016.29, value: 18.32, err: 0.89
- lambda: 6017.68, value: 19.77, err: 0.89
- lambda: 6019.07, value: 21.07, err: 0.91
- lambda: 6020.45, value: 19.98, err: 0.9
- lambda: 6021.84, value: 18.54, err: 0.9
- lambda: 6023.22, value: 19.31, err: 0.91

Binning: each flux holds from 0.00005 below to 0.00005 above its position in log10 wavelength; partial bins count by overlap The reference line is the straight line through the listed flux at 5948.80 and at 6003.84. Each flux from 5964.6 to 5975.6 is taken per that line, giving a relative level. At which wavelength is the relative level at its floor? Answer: 5974.88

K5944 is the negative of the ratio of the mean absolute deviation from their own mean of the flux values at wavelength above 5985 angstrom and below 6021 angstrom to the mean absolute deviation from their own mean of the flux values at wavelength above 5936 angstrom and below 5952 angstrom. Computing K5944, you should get -1.00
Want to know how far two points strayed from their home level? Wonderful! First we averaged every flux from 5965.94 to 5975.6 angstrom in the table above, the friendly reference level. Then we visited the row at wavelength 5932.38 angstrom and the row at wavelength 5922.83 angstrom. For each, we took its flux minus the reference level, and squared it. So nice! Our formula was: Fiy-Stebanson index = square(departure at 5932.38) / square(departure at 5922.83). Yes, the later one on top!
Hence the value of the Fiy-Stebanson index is 0.3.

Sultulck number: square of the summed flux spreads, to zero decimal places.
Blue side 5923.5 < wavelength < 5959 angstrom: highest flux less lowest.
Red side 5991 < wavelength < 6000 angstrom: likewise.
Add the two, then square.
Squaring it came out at 37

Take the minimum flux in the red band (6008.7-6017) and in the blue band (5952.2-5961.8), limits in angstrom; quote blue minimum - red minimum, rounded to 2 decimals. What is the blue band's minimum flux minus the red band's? 0.39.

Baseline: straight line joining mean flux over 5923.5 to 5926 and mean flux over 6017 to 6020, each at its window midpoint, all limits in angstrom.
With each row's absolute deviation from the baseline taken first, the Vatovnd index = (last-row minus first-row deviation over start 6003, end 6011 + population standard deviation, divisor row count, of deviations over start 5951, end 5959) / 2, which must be 1.0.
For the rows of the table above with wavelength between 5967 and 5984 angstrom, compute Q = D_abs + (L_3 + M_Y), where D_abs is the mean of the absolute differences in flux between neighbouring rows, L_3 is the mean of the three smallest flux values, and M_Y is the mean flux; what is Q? 38.5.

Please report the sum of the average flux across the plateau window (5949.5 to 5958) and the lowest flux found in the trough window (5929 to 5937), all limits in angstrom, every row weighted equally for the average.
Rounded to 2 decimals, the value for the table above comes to 38.84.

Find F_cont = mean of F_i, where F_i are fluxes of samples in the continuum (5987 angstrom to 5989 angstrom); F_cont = 19.6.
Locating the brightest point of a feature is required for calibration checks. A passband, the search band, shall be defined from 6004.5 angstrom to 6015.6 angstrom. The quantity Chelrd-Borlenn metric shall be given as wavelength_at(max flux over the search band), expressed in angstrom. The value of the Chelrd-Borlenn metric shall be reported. 6010.76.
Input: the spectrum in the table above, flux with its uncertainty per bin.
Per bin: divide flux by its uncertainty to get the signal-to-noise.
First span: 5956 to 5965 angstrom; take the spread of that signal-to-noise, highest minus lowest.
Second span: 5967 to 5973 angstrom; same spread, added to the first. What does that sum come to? 4.0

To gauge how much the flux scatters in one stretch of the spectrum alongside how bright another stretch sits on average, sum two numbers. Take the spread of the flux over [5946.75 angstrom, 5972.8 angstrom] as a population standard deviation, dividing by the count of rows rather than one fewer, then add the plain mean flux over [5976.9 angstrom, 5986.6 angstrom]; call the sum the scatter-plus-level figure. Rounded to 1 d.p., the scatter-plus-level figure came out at 19.5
